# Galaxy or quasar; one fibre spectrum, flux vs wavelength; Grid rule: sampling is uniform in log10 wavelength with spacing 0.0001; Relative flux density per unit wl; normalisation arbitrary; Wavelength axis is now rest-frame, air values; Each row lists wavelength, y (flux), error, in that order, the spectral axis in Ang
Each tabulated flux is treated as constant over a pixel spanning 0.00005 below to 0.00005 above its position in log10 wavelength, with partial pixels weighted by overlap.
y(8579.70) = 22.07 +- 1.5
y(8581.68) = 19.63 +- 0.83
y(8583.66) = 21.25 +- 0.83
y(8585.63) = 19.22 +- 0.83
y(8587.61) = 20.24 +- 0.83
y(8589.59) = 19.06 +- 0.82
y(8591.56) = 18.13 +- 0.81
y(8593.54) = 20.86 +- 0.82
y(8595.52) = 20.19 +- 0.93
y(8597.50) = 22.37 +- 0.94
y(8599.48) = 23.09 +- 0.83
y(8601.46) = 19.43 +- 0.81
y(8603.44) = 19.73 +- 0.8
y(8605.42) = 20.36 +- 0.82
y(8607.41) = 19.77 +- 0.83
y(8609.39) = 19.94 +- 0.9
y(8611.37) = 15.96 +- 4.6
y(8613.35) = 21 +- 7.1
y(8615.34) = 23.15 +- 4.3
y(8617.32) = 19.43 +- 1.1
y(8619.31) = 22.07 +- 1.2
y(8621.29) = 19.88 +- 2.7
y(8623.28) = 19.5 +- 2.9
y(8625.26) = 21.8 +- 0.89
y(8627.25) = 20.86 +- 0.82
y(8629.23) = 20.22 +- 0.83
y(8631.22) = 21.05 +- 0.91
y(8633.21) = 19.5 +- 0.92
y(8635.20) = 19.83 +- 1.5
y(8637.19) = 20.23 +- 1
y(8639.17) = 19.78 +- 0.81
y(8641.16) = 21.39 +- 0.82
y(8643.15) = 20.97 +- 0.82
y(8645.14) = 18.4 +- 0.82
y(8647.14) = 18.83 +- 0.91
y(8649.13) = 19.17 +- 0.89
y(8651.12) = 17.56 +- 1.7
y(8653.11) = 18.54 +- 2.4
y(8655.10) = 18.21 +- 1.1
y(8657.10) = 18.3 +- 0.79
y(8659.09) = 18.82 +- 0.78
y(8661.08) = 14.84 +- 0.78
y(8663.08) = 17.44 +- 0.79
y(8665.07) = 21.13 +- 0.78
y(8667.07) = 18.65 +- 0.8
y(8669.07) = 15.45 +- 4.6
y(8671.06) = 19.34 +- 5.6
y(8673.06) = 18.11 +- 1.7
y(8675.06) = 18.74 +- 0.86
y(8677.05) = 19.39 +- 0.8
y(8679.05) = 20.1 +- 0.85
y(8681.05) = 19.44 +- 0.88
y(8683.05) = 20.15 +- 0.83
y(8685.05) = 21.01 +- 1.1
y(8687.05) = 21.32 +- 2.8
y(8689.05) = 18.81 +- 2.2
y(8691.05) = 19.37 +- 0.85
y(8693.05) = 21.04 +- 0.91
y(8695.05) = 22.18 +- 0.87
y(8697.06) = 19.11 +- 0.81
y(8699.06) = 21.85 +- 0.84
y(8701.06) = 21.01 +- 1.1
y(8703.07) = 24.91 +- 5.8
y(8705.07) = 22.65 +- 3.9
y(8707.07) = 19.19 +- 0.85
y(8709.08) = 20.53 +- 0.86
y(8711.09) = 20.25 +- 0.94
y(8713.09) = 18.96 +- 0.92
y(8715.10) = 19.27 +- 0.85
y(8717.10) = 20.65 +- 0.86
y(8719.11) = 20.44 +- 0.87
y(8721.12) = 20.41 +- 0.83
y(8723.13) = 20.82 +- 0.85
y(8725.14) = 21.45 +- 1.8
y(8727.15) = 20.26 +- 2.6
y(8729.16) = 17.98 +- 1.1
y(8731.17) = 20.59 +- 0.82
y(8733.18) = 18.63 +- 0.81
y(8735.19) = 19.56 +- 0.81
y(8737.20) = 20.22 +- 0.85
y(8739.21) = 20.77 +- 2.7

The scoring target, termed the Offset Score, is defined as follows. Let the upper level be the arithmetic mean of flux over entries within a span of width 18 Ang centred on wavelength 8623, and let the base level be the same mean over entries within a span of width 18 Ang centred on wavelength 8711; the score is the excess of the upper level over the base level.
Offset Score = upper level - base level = 0.1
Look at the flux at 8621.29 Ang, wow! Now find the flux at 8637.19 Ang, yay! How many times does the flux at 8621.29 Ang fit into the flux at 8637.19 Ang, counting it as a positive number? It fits 1.02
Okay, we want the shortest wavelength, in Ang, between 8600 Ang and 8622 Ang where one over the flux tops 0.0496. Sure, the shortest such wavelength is 8601.46 Ang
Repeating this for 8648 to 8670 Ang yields 8649.13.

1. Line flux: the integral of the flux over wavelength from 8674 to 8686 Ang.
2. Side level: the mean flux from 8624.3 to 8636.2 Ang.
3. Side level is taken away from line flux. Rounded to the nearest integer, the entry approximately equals 217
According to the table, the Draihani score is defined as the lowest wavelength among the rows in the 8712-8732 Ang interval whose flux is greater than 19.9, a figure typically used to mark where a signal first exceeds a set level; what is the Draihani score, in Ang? 8717.10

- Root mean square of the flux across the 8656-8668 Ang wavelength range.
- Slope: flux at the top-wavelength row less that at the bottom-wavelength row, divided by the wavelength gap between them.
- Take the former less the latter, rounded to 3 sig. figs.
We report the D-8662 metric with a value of 18.3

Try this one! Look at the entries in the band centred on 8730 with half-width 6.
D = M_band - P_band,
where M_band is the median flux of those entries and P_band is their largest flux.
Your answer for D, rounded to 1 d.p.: -1.5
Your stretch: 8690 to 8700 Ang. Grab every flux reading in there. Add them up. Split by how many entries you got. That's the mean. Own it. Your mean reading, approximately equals 20.7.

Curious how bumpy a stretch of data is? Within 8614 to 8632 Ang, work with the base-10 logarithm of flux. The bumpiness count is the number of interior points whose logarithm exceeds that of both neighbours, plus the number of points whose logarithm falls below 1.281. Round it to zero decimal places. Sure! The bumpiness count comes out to 2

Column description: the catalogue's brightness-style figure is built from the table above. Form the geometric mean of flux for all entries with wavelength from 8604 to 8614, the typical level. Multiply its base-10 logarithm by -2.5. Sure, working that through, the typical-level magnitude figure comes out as -3.21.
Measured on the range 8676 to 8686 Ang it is -3.25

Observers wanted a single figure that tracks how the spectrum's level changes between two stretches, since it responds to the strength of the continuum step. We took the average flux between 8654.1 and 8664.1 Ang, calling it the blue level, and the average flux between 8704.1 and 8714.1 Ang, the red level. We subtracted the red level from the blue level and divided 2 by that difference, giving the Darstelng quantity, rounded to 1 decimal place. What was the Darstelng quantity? -0.7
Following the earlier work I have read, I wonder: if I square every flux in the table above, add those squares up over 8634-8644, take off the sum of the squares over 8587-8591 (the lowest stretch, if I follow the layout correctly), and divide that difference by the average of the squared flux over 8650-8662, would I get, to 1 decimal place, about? 4.2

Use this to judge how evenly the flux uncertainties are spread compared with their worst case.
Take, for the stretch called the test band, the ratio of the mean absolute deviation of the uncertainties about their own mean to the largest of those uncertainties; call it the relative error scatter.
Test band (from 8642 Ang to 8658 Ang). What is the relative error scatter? 0.182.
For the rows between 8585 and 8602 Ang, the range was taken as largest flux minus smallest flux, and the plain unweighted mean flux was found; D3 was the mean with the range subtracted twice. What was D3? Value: 10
